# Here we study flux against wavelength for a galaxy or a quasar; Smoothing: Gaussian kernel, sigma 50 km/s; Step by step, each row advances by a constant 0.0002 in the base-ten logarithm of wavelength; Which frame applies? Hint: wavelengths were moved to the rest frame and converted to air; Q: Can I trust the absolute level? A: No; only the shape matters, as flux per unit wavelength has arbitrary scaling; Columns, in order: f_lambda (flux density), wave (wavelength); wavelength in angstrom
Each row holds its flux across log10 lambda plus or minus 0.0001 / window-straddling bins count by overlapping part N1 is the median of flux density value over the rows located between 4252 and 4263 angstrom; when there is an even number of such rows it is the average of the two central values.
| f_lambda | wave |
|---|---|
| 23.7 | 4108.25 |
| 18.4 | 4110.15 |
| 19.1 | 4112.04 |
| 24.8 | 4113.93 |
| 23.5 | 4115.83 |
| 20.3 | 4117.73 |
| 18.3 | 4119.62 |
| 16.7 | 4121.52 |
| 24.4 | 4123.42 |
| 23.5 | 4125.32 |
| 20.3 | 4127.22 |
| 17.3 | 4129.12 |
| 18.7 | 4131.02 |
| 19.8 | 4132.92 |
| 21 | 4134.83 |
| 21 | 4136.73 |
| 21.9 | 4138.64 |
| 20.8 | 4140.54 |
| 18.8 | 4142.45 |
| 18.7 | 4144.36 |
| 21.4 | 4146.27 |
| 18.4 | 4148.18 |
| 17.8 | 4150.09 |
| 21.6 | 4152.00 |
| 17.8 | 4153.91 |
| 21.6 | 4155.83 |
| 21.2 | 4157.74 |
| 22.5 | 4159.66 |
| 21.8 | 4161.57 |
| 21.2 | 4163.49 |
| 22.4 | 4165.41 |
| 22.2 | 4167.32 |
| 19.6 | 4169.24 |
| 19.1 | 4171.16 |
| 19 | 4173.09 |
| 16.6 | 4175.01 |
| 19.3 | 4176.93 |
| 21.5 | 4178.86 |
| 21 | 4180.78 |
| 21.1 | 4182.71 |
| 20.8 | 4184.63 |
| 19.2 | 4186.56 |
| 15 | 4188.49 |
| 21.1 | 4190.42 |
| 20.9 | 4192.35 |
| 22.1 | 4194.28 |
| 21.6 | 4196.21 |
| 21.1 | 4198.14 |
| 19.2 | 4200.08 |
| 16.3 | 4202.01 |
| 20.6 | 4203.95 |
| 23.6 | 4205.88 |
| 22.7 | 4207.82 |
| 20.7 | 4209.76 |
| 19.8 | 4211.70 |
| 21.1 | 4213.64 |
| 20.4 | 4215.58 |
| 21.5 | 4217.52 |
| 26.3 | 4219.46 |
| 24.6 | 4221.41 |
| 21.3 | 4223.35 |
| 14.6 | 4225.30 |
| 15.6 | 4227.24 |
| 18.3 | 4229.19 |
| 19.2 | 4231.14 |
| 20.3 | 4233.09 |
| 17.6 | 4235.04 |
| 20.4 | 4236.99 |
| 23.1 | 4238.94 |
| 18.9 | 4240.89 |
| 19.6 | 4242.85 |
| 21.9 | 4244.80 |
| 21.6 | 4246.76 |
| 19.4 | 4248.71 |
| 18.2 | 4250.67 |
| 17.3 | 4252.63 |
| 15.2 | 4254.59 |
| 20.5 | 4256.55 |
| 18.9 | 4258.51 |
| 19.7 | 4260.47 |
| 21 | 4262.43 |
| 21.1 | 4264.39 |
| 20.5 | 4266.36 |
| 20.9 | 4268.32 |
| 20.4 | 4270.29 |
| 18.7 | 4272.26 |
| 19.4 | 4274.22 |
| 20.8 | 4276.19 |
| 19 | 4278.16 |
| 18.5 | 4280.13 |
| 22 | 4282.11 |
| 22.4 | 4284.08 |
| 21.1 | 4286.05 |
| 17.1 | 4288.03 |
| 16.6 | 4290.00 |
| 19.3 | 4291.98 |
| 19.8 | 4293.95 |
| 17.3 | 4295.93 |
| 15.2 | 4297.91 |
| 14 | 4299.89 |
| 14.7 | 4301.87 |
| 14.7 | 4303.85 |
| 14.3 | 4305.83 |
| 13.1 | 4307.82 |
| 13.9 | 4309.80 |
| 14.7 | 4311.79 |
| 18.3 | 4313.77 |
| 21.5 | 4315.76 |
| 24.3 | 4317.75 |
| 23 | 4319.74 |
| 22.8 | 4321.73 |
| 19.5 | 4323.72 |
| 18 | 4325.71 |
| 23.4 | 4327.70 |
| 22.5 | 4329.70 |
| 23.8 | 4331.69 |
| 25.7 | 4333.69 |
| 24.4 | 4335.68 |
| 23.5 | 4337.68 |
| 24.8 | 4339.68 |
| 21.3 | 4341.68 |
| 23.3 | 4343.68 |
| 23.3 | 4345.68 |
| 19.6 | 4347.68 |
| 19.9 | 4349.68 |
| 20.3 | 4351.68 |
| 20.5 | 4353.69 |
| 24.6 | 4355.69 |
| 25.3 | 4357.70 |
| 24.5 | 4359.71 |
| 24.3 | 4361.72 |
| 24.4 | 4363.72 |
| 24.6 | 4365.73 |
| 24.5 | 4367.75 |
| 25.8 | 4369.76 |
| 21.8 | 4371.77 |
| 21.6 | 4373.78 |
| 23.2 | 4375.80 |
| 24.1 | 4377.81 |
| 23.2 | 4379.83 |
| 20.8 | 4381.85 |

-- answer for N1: 19.3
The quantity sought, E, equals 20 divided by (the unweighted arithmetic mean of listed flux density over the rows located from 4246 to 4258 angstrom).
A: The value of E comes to 1.07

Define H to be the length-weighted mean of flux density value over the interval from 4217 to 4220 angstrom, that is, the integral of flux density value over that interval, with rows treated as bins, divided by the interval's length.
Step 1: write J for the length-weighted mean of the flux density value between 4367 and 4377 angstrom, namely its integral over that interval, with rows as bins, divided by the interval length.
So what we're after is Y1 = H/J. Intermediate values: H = 23.9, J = 23.4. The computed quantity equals 1.02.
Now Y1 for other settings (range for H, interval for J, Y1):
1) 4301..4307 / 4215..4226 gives 0.67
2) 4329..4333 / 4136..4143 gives 1.13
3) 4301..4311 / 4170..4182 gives 0.73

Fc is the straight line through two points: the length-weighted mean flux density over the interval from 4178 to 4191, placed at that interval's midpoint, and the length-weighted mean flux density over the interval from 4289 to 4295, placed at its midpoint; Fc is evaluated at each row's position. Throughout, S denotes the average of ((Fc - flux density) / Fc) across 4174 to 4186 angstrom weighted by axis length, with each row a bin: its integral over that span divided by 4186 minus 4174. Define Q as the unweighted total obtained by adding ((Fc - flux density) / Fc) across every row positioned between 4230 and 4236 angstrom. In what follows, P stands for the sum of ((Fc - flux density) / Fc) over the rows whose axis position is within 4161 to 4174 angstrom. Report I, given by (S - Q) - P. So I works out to 0.17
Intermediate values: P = -0.2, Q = 0.04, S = 0.00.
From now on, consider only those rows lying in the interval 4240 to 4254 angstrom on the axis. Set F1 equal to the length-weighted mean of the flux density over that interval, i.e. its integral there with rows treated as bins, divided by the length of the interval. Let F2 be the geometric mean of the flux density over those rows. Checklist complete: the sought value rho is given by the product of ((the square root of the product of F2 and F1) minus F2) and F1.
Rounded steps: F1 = 19.4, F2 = 19.5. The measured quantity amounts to -0.6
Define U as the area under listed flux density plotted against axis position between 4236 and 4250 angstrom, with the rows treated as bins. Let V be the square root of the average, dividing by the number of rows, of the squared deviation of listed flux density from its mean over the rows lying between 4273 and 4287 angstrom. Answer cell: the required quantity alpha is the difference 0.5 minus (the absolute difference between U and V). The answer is -287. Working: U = 289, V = 1.4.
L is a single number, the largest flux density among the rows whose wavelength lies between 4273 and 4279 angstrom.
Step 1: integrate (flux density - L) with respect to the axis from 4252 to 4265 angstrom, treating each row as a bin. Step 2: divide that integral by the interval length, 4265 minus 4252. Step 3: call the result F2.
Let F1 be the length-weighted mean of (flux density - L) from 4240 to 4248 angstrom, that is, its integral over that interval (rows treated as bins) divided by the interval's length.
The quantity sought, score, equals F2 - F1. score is -1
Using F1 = -0.3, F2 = -1.7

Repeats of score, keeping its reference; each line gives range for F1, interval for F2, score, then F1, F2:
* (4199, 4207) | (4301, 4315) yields -5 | -0.8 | -5.9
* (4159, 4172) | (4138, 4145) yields -1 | 0.4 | -0.8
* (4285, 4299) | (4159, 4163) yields 4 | -2.8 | 1.2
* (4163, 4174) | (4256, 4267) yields 0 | -0.2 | -0.5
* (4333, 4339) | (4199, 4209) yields -4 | 3.7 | -0.3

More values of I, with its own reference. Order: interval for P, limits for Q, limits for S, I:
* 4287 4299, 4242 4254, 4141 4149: -0.11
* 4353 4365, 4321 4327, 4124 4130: 2.41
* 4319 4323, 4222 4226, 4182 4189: 0.40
